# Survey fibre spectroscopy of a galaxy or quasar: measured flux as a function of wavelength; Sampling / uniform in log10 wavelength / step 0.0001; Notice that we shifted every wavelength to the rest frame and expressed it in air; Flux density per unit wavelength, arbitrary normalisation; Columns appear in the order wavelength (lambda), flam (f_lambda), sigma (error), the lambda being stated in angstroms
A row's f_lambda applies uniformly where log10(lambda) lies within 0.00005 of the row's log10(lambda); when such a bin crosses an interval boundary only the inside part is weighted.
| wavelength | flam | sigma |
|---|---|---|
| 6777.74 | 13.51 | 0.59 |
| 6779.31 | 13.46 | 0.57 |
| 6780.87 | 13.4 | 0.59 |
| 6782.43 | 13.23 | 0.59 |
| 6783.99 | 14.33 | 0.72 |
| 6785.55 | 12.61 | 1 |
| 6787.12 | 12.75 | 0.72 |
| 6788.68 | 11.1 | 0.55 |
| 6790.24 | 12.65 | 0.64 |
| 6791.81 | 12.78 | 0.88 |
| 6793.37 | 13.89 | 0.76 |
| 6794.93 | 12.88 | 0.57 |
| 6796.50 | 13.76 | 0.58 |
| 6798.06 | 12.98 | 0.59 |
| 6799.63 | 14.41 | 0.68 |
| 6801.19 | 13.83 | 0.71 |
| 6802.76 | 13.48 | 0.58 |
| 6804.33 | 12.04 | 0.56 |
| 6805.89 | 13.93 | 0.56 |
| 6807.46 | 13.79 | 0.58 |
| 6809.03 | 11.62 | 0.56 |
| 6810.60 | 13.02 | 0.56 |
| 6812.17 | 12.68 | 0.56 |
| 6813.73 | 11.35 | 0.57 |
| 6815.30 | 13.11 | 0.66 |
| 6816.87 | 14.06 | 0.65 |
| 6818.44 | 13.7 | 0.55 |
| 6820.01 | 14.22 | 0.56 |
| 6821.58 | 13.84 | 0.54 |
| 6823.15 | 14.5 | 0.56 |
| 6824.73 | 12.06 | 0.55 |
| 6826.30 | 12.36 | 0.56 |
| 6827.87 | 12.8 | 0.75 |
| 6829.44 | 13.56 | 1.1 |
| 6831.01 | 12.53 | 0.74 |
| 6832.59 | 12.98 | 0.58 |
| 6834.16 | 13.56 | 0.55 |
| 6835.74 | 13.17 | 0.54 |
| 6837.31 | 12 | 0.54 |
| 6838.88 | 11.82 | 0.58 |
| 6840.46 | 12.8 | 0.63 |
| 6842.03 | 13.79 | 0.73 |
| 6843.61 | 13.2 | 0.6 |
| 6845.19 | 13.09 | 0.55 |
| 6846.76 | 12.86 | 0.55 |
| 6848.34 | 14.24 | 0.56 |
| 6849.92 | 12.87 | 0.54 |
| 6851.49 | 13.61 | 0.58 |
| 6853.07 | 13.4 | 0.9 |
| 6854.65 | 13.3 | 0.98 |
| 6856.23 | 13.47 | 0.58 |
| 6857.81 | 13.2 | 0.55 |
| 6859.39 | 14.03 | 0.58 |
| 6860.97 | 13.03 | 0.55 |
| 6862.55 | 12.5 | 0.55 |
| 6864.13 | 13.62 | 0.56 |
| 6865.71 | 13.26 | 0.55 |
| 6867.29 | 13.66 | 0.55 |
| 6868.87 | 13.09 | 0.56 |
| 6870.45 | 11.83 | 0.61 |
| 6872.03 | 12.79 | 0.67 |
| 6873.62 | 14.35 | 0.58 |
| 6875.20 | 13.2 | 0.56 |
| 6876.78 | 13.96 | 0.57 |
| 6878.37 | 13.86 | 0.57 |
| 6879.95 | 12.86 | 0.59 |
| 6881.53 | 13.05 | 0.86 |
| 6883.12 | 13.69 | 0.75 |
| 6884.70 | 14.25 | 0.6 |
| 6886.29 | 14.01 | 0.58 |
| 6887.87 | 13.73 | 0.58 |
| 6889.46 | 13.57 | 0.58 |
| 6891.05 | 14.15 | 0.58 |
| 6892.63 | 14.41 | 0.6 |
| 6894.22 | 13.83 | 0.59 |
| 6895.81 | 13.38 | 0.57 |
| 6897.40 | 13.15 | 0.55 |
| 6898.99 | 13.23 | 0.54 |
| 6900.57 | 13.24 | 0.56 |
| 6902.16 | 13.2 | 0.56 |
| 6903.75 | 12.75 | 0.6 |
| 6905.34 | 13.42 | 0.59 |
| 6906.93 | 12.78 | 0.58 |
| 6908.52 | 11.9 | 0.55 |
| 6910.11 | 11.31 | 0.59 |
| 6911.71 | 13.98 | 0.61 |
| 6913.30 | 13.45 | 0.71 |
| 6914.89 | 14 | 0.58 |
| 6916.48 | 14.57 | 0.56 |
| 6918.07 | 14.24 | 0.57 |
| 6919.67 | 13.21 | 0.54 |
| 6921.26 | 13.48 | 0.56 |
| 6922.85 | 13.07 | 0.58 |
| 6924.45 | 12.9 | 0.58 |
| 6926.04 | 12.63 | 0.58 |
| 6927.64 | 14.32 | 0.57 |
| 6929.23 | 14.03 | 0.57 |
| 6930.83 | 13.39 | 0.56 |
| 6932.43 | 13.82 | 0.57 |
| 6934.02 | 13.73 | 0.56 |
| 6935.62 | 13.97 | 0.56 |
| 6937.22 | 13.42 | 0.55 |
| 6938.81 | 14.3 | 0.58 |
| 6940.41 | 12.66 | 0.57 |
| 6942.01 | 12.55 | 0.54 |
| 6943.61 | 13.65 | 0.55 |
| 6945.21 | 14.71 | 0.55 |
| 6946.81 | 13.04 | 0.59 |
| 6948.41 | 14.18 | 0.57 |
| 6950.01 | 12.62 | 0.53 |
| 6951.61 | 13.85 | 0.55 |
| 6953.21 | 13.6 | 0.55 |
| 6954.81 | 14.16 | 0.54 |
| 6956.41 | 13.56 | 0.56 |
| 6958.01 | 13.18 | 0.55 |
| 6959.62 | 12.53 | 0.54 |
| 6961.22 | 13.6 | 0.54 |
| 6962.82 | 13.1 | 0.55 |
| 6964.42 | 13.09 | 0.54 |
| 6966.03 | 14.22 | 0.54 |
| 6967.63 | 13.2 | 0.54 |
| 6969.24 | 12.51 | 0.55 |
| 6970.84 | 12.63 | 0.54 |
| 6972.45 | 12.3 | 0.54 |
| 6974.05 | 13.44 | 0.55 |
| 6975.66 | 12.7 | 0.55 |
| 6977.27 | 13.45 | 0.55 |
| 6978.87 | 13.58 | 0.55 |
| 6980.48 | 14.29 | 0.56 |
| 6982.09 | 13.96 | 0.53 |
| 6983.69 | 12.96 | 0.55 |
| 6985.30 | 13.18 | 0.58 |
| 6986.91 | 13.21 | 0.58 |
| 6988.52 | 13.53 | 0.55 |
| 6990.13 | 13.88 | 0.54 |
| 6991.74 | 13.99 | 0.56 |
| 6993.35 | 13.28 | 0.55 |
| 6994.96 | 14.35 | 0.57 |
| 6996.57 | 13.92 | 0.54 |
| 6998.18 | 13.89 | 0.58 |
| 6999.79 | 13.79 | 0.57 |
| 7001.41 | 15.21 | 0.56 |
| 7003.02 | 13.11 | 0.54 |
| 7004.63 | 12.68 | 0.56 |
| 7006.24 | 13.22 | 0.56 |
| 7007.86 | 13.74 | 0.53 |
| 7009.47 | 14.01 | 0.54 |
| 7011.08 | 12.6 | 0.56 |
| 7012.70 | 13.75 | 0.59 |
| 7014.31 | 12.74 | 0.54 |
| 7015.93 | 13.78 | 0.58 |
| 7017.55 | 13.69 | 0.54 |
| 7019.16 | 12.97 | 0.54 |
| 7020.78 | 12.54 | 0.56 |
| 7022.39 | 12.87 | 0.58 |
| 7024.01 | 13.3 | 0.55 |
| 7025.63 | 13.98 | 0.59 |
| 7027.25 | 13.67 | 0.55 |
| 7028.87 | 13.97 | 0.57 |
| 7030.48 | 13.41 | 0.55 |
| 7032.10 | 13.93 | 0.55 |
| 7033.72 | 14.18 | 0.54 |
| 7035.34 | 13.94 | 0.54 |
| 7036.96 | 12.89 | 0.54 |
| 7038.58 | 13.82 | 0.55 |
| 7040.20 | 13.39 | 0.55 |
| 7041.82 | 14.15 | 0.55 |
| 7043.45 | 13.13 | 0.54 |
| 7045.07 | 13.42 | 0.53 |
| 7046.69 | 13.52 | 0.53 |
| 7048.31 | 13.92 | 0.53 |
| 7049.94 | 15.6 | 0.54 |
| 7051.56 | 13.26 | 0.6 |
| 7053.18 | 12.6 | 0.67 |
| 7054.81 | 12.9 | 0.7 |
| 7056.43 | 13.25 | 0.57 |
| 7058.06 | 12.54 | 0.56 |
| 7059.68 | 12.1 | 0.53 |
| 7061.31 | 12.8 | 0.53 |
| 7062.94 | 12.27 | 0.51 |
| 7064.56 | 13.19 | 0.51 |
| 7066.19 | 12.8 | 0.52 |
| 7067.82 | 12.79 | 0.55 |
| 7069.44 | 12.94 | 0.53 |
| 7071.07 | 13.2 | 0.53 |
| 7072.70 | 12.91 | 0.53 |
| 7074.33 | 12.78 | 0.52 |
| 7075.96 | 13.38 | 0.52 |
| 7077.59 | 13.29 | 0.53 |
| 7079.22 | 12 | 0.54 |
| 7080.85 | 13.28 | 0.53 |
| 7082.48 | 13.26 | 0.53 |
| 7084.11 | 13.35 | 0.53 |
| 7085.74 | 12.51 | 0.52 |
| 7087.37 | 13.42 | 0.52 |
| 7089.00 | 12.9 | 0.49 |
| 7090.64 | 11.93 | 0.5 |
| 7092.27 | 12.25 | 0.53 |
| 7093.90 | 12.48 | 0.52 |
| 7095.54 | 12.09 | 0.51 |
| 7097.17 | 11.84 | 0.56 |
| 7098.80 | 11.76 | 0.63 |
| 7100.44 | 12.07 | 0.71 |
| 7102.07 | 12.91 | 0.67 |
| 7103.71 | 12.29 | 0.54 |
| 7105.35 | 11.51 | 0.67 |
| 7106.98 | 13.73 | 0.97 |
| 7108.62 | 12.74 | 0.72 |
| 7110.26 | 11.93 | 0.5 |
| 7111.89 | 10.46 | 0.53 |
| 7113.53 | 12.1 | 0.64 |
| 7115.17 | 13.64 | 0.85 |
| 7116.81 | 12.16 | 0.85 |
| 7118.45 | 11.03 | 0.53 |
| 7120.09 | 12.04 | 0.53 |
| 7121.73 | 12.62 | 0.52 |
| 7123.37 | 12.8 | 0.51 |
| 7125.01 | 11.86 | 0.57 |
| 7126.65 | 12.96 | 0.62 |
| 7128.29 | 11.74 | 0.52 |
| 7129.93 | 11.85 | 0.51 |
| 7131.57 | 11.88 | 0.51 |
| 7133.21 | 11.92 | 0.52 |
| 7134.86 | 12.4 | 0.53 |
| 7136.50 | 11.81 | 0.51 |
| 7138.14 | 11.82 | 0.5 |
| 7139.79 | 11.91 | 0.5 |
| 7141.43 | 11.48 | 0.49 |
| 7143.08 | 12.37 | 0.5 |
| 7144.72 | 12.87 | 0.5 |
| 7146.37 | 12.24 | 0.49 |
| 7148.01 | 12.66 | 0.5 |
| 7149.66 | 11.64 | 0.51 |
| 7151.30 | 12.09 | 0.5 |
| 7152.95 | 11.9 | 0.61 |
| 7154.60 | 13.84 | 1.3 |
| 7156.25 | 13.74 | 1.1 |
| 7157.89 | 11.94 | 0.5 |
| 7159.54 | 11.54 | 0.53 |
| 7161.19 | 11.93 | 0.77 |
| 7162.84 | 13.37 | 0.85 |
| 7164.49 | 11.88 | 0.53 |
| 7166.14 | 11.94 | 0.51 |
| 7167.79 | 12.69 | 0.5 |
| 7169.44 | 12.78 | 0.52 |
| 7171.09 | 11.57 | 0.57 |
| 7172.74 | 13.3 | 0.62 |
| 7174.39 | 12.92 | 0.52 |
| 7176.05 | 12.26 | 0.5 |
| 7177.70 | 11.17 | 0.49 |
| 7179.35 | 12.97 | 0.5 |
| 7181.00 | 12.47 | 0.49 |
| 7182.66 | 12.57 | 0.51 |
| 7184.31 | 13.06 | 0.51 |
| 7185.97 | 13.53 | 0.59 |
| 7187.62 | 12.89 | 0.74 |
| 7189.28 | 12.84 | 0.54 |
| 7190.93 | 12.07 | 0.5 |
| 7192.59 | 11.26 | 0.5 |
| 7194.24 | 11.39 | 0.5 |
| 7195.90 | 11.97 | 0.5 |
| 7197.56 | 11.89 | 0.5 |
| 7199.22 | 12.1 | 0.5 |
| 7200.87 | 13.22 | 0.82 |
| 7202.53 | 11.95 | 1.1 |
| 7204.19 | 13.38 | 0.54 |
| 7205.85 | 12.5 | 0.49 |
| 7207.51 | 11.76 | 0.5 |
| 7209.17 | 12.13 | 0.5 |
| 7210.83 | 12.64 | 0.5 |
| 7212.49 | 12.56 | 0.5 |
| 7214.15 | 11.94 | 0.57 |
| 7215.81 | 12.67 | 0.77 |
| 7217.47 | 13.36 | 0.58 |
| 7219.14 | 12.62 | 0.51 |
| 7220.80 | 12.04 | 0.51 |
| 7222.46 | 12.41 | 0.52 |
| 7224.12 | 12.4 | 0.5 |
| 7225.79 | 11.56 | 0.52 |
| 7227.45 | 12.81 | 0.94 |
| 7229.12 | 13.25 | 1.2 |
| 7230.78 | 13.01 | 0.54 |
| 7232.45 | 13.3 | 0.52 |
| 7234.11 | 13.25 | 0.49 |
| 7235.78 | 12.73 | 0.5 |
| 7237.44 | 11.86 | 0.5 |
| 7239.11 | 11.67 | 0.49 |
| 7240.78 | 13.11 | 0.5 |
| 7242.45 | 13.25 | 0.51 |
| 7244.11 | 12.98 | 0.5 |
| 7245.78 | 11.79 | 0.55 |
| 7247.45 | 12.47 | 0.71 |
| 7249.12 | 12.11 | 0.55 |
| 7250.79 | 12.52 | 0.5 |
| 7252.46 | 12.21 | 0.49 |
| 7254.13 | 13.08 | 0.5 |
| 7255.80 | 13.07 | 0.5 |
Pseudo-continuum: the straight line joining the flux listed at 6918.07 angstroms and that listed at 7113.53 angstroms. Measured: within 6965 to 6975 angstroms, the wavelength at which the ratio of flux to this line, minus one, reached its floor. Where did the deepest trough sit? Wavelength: 6972.45 angstroms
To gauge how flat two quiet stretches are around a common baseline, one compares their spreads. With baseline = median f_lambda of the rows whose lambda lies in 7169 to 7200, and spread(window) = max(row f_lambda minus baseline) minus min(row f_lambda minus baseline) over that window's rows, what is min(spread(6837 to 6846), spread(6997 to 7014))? 2.0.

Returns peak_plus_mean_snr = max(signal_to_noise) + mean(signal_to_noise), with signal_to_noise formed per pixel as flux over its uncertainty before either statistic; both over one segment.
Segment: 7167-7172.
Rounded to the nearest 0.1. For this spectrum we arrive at 48.8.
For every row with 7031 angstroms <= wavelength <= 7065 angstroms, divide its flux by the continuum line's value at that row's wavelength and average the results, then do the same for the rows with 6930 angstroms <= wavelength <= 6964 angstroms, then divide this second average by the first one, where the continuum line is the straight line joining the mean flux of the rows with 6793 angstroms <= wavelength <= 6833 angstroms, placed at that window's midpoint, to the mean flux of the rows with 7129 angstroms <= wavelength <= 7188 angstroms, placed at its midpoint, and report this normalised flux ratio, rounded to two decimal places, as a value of 0.99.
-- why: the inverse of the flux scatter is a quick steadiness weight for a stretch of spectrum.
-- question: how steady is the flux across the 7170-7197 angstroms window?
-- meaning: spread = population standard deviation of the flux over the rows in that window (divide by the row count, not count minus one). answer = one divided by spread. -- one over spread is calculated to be 1.4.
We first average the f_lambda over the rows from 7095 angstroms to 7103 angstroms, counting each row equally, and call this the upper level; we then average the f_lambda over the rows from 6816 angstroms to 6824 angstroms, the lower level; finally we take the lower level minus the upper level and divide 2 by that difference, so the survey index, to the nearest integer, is 1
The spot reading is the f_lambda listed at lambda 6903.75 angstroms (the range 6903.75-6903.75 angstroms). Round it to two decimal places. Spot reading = 12.75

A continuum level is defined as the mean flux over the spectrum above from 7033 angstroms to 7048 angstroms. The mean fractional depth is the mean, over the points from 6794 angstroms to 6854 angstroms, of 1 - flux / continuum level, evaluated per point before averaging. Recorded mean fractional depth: 0.033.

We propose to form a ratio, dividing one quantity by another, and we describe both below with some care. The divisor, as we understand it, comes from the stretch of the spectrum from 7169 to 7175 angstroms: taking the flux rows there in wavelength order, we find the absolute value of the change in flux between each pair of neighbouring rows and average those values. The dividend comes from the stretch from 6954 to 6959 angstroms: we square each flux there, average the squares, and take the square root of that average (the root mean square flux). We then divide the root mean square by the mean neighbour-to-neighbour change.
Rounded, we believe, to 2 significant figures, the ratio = 12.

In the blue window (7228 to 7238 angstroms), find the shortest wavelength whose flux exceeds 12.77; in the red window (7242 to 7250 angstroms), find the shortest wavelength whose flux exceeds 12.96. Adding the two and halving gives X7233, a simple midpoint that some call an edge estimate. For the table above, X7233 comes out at 7235.8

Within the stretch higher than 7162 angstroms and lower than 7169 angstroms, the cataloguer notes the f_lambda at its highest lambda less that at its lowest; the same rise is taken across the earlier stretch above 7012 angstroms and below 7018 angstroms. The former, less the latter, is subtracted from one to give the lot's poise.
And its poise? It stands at 1.6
